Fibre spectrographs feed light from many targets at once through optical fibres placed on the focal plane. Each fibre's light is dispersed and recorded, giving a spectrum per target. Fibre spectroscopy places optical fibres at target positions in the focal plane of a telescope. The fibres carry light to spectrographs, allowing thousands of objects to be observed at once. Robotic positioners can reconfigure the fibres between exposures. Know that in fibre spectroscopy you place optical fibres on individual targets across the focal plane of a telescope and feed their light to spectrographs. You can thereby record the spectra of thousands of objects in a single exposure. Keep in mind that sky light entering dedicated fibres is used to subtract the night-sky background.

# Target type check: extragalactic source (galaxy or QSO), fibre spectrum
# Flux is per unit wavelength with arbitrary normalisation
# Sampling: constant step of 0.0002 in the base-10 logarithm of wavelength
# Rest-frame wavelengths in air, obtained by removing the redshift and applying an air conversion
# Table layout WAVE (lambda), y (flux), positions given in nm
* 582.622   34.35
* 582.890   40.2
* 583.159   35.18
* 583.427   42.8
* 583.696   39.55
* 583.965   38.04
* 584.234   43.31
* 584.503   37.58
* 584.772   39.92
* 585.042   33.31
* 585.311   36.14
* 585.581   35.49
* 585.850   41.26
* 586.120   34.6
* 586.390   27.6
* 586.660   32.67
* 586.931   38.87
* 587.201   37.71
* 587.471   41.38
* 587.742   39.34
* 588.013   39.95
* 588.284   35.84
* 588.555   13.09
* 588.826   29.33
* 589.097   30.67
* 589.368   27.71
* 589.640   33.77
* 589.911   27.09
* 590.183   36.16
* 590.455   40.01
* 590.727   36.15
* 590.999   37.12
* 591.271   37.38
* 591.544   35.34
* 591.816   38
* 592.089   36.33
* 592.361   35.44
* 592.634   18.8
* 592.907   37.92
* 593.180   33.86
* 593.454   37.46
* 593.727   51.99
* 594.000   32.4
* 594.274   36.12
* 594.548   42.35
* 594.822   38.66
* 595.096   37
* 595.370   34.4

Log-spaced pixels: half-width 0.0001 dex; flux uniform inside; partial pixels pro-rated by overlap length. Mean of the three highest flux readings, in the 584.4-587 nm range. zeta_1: 40.0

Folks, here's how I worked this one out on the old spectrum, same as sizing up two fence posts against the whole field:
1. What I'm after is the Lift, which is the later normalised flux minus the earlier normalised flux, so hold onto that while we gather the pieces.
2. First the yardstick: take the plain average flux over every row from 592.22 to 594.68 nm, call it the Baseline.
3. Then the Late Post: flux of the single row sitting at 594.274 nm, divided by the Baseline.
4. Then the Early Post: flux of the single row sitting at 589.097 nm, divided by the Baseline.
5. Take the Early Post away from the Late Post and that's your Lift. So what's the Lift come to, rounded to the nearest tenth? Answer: 0.2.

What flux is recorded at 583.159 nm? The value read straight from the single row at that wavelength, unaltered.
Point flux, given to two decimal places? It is 35.18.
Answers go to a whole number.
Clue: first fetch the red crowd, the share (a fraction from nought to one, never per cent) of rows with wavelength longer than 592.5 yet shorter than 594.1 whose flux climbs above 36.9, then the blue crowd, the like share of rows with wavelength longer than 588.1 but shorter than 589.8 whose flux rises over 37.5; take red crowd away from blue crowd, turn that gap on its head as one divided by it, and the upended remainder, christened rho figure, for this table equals -2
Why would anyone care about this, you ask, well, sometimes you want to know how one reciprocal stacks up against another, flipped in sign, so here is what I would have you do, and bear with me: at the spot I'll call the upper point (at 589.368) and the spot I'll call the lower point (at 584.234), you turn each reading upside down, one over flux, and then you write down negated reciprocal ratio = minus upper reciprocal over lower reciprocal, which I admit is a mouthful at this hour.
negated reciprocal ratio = -1.56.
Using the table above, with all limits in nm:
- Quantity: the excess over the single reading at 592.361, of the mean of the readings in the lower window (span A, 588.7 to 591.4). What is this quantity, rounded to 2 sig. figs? -1.9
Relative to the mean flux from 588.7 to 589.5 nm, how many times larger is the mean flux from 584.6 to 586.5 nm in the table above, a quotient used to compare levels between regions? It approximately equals 1.2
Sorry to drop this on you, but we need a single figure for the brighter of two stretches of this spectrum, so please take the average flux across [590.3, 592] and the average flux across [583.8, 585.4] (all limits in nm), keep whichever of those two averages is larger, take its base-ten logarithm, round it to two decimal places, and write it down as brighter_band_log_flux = 1.58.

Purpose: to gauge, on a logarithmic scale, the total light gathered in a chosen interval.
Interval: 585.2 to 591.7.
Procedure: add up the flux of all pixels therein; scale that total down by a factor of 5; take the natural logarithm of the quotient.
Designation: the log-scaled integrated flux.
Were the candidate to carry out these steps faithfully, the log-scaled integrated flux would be 5.11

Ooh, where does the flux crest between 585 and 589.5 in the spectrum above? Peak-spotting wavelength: 587.471 nm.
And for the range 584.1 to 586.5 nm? 584.234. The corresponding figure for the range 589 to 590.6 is 590.455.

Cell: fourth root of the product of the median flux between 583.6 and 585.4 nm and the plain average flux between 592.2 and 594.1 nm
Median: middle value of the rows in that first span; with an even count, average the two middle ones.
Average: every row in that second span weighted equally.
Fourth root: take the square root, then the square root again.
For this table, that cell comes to 6.06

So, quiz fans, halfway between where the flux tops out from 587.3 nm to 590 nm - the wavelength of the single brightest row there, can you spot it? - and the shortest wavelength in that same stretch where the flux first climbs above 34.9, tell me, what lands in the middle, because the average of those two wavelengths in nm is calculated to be 587.47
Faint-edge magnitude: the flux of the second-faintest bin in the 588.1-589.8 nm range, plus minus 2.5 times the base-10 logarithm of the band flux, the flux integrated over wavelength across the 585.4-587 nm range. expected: 23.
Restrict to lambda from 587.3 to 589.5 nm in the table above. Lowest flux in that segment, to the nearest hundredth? 13.09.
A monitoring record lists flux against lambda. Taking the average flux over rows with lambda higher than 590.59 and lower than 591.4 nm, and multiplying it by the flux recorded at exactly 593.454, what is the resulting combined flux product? 1382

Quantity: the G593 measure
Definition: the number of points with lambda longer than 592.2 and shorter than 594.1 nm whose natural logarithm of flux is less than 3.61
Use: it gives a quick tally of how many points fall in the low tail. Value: 4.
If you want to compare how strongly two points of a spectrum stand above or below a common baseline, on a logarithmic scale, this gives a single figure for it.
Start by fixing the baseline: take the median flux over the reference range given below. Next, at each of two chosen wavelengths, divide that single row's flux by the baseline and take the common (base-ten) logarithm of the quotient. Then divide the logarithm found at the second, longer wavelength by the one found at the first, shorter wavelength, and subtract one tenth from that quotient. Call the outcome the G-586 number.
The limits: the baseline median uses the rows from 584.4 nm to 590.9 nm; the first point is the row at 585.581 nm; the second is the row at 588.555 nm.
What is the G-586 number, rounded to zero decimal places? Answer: 72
